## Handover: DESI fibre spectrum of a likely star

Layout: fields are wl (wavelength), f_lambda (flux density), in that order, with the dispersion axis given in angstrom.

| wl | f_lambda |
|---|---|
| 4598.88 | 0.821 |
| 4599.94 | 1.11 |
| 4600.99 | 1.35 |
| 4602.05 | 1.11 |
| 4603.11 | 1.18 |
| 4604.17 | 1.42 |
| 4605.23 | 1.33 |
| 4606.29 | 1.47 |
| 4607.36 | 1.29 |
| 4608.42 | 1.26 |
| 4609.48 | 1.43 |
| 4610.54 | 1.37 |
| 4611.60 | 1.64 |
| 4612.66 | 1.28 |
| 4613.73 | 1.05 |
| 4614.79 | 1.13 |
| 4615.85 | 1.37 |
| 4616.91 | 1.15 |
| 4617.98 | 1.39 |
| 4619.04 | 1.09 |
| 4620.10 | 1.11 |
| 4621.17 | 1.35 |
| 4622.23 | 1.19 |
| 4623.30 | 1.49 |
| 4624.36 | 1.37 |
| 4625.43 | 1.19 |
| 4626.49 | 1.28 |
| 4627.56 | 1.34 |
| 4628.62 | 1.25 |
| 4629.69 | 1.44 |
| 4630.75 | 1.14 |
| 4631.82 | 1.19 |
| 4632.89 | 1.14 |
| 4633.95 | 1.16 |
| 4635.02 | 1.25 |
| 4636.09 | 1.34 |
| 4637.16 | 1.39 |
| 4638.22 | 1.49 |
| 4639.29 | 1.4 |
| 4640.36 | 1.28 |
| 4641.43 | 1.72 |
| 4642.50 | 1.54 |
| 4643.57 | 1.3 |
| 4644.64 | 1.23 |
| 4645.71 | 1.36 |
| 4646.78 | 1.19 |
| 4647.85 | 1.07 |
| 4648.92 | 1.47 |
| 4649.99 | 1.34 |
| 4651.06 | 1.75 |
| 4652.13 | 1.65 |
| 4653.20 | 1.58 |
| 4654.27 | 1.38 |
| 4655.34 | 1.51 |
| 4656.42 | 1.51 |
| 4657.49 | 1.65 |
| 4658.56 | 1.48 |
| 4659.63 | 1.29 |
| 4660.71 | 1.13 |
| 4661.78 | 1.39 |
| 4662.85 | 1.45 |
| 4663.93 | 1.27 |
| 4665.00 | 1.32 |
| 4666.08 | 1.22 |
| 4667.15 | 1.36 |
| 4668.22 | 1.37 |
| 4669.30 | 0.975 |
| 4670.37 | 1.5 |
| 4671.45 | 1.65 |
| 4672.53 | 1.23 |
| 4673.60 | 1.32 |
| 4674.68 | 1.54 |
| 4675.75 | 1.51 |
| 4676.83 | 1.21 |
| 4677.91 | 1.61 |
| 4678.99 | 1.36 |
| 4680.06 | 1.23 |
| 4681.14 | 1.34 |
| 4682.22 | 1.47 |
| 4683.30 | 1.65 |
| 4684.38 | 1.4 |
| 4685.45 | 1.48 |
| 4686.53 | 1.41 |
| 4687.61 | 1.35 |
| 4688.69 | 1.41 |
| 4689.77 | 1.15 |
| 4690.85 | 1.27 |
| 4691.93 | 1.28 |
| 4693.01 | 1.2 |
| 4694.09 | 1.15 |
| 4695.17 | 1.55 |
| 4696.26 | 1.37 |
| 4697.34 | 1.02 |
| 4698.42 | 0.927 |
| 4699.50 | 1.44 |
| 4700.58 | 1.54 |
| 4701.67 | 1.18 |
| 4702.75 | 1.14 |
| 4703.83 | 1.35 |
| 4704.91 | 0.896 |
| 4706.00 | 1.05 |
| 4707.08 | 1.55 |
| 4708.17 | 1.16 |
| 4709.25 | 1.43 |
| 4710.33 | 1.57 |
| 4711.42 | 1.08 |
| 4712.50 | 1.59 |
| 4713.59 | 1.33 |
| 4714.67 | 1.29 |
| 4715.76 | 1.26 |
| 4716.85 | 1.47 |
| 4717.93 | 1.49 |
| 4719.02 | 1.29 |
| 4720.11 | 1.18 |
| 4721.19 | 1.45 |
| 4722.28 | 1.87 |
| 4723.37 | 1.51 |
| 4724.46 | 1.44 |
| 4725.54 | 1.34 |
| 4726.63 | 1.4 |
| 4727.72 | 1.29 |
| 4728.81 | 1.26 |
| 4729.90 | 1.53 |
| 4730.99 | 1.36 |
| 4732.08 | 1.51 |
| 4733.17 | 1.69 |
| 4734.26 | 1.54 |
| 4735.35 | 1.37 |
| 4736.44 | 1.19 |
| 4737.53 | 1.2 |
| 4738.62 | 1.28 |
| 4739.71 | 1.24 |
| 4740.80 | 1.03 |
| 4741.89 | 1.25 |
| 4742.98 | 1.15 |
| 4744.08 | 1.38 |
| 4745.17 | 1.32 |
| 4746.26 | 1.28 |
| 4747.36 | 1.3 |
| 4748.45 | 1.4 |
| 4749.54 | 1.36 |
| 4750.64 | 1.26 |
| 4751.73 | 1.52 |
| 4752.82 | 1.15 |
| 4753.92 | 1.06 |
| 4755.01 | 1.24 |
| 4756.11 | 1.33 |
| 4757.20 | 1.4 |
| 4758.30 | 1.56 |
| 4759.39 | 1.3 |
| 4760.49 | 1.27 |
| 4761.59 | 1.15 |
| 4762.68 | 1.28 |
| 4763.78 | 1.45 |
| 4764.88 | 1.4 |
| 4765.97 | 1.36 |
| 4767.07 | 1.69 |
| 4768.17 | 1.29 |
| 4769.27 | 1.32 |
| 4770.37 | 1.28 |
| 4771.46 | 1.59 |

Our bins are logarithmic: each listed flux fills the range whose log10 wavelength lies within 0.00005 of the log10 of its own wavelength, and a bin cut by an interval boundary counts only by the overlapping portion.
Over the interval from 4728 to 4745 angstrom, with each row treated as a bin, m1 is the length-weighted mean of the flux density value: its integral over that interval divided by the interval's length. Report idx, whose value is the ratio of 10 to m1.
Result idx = 7.51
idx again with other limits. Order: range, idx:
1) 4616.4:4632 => 7.90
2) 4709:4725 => 7.06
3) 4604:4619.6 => 7.64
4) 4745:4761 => 7.59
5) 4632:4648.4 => 7.57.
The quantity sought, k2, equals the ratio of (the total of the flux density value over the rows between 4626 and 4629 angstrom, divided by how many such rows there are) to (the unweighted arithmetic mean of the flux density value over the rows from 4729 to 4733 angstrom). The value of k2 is 0.88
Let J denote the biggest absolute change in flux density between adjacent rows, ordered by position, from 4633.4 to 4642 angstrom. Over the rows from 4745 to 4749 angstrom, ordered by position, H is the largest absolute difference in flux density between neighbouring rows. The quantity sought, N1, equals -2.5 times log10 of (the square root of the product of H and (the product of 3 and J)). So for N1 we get 1.1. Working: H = 0.1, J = 0.44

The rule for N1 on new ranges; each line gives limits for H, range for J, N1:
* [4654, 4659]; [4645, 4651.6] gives 0.8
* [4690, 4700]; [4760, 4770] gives 0.3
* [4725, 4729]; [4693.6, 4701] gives 1.0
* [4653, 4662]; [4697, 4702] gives 0.5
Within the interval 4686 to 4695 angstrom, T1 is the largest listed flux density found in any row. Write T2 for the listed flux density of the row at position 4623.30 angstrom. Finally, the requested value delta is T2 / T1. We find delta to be 1.06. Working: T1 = 1.41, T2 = 1.49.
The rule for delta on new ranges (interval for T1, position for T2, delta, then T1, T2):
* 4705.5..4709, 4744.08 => 0.89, 1.55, 1.38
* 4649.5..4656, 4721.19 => 0.83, 1.75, 1.45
